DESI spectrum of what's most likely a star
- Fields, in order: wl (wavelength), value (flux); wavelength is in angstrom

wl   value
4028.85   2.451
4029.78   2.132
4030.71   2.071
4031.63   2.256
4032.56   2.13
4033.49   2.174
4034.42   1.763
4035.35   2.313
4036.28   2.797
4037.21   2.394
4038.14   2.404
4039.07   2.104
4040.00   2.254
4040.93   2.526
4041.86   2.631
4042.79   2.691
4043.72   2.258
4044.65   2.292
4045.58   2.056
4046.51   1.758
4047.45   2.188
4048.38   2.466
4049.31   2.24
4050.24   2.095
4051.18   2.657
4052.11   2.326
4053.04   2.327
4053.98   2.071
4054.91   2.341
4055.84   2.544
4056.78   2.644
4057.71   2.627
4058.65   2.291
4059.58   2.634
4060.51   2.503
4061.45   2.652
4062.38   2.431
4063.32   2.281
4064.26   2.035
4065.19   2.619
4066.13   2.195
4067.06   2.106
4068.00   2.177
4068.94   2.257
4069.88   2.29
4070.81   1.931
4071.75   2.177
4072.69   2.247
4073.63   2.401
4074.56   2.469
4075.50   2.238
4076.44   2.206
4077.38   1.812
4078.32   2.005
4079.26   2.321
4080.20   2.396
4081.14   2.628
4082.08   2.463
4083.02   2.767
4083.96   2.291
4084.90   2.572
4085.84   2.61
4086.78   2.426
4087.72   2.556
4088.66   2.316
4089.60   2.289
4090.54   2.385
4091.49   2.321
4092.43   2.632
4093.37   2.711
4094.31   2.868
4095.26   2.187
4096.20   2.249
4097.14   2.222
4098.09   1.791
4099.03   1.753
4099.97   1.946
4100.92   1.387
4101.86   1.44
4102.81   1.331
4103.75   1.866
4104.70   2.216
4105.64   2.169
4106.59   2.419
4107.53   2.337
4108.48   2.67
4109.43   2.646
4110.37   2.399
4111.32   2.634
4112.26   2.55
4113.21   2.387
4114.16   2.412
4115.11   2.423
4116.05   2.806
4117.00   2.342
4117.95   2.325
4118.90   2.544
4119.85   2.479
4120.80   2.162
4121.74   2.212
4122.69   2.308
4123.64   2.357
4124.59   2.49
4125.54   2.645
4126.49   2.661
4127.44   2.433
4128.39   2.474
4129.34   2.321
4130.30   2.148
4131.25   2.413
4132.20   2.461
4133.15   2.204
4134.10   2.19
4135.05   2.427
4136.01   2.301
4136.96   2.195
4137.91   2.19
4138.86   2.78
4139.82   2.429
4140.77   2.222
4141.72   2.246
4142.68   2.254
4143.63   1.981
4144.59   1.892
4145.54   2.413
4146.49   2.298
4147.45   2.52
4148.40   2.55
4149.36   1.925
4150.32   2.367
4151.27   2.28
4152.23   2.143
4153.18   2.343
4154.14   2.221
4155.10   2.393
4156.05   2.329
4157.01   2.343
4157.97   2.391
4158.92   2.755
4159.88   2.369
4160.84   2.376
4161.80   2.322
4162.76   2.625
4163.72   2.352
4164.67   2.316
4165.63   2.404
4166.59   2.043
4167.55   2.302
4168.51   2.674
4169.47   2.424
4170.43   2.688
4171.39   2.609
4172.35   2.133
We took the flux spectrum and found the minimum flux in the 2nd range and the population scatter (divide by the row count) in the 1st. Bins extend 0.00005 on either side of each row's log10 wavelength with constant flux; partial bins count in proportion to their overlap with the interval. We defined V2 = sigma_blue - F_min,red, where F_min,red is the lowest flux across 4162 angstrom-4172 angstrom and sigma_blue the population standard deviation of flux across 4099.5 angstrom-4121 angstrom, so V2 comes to -1.64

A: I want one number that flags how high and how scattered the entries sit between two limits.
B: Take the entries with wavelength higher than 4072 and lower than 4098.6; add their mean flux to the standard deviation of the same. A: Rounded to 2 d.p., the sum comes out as 2.62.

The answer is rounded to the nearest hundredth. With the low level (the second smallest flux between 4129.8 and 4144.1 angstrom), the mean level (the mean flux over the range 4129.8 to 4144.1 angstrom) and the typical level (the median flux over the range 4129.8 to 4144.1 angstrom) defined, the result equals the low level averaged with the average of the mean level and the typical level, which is 2.21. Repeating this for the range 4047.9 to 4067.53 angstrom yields 2.22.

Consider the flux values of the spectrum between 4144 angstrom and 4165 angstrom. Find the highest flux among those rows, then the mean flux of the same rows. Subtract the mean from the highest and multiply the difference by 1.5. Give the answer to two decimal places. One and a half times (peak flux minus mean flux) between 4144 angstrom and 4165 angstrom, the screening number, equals 0.62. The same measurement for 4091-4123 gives 0.90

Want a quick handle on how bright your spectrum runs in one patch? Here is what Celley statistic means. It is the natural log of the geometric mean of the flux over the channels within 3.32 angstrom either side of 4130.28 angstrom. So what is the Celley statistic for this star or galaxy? 0.85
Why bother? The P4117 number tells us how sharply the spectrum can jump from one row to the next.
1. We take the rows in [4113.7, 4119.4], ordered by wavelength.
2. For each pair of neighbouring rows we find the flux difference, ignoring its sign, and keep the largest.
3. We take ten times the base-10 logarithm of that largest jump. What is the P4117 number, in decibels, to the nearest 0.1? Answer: -3.3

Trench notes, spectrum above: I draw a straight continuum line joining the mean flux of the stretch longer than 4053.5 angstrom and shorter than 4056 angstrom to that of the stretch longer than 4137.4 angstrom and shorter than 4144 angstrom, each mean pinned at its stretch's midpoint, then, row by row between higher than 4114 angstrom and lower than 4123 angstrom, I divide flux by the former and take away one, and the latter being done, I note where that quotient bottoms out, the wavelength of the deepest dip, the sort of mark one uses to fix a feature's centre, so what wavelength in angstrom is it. 4120.80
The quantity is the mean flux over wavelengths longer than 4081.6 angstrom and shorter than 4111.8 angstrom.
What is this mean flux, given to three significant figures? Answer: 2.28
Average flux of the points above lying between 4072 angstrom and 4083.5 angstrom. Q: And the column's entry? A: 2.33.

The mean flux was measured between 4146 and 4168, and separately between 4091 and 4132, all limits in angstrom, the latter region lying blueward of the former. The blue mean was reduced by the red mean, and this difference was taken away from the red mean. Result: 2.39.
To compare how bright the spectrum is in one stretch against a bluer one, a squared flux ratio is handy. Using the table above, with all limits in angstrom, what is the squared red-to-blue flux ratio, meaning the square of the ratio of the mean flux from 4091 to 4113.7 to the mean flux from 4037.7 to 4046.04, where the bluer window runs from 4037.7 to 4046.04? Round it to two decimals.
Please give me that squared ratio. 0.88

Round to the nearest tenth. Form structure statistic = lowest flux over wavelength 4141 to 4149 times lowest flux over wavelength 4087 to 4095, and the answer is 4.3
